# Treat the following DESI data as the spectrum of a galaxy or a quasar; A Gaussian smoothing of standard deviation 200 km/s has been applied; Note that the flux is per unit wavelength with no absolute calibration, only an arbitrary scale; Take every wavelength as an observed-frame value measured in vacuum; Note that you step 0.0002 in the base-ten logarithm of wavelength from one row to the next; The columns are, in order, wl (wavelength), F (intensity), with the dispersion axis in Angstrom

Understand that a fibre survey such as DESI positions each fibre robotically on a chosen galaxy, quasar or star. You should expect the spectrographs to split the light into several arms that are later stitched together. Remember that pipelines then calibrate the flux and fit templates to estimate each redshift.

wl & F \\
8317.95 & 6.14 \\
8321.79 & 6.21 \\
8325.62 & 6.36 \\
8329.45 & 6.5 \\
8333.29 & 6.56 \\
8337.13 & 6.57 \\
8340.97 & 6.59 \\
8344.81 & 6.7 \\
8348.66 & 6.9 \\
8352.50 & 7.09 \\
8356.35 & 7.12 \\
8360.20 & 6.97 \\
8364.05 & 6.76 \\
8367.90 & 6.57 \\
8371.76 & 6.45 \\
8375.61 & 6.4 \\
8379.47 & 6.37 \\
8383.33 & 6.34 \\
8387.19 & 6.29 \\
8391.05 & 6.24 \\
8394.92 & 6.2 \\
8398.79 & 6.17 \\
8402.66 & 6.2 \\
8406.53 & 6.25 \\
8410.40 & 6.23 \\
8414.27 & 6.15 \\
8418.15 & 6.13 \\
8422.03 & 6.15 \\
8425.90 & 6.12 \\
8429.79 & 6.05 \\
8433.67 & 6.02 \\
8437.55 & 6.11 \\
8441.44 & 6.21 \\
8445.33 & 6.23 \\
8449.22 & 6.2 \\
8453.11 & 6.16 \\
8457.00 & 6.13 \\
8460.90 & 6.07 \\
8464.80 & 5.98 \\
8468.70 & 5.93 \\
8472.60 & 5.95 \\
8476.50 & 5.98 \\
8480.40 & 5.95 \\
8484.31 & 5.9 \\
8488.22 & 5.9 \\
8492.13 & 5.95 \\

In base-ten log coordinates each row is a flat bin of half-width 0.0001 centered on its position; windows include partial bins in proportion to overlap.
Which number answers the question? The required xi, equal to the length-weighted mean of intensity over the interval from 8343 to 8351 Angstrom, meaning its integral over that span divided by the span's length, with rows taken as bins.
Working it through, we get 6.82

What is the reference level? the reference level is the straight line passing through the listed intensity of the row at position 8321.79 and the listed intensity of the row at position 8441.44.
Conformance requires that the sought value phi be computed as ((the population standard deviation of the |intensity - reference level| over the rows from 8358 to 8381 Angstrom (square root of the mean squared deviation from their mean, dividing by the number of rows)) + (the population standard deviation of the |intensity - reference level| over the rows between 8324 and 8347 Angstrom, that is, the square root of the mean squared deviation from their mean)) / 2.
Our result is 0.16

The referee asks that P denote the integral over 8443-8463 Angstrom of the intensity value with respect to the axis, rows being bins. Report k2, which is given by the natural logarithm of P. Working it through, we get 4.81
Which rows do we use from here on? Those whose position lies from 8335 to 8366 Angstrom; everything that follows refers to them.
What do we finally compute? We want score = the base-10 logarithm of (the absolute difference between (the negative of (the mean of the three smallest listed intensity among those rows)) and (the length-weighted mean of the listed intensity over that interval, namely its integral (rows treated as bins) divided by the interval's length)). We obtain 1.129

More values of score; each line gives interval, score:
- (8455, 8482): 1.077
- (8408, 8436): 1.086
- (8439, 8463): 1.089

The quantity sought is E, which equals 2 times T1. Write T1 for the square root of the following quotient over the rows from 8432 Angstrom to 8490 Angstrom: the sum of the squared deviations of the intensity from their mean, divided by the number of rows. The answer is 0.23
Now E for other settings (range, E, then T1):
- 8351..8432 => 0.63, 0.32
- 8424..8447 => 0.15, 0.08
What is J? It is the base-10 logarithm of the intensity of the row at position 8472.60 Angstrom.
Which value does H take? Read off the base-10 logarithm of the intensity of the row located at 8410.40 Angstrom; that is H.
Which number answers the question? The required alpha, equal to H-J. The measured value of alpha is 0.02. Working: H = 0.79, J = 0.775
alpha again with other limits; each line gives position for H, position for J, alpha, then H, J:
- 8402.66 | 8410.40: 0.00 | 0.79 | 0.794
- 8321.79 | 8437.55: 0.01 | 0.79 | 0.786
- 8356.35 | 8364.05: 0.02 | 0.85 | 0.830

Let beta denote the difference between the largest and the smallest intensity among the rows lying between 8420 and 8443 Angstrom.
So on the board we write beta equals 0.19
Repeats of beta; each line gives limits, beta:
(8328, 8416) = 0.97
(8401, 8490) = 0.35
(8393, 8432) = 0.20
